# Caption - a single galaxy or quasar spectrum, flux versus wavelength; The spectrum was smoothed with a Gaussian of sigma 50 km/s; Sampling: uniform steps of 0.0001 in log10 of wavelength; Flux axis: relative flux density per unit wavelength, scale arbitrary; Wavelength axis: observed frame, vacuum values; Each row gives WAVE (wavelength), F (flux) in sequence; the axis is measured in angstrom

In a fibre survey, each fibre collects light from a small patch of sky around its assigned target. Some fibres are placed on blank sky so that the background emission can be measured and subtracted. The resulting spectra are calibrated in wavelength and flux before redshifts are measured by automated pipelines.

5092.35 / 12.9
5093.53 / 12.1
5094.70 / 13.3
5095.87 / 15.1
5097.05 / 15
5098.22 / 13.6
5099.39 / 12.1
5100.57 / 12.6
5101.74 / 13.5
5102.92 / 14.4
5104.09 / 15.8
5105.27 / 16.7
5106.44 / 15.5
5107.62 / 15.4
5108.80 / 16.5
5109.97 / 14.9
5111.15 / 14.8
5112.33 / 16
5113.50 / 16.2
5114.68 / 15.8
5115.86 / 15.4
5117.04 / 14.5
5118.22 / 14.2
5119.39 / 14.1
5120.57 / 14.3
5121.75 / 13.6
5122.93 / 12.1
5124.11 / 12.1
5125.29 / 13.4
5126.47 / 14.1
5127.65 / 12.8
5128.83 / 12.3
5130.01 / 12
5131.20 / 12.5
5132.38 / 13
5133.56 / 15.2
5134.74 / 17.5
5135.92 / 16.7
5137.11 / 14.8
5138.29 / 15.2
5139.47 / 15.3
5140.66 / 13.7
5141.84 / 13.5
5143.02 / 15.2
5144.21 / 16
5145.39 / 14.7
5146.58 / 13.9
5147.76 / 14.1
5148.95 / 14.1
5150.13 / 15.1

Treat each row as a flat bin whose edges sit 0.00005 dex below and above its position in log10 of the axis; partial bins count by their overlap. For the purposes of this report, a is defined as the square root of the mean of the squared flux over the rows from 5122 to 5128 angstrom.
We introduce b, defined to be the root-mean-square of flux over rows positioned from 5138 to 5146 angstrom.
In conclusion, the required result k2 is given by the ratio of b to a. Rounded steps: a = 12.92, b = 14.8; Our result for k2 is 1.15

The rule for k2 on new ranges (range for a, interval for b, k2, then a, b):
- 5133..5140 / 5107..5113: 0.98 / 15.81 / 15.5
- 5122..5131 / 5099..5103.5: 1.04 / 12.71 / 13.2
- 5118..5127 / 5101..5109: 1.14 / 13.51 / 15.4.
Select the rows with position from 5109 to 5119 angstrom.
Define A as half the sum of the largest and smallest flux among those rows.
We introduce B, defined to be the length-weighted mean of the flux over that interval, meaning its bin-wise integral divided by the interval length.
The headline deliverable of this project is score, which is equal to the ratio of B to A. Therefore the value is 1.00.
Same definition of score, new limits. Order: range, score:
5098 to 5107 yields 0.99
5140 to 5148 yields 0.98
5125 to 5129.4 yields 1.00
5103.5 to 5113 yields 1.00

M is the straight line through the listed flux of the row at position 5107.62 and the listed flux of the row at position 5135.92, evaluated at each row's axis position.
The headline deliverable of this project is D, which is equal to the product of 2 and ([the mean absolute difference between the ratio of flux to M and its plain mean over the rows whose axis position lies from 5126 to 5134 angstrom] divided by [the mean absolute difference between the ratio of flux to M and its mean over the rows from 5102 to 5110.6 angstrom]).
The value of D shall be 2.5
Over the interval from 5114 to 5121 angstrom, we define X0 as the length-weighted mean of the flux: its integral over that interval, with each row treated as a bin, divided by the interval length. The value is 14.7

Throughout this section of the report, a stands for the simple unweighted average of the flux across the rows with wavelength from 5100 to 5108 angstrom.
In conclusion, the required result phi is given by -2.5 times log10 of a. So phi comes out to -2.93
